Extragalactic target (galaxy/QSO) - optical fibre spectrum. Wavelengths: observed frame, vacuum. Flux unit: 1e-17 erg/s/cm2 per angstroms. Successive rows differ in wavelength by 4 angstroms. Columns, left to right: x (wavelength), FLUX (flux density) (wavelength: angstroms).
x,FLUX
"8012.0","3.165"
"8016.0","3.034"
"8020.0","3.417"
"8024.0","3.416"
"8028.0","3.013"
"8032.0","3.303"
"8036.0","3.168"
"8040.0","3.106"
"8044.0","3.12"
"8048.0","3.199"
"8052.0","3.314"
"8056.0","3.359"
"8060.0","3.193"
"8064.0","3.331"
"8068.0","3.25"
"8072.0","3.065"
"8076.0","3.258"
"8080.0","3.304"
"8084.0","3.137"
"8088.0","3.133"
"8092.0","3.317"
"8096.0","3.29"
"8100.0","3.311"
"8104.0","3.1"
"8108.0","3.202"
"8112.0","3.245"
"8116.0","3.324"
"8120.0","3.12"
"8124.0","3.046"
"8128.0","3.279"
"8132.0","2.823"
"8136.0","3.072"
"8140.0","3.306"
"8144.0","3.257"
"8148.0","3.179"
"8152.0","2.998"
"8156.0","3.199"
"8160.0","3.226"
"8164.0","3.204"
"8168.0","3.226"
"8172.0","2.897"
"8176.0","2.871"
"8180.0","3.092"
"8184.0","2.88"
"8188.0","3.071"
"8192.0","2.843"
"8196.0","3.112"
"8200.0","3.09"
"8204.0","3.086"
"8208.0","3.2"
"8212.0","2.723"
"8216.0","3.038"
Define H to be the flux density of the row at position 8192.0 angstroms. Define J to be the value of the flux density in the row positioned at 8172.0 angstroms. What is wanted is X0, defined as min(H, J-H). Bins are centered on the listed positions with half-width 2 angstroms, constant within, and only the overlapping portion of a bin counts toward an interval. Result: 0.1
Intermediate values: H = 2.843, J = 2.897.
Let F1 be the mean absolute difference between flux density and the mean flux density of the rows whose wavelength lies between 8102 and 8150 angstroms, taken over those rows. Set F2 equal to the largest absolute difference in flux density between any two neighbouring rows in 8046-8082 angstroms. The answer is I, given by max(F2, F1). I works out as 0.19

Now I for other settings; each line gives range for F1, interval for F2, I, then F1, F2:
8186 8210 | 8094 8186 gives 0.46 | 0.075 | 0.46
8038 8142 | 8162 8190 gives 0.33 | 0.099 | 0.33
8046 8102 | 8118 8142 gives 0.46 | 0.073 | 0.46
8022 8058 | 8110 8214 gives 0.48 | 0.112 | 0.48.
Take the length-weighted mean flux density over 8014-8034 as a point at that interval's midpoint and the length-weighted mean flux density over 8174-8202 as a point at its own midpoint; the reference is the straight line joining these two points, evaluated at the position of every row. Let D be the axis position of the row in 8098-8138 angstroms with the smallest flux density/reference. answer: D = 8132.0 angstroms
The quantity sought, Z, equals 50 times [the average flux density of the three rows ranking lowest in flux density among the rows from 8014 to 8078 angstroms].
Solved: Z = 152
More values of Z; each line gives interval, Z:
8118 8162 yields 148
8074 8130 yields 154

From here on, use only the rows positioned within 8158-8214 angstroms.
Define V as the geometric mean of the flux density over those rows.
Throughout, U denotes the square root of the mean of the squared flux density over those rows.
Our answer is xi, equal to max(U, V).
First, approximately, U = 3.04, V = 3.03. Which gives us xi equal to 3.04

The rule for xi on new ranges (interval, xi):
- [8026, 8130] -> 3.21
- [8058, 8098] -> 3.23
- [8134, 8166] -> 3.18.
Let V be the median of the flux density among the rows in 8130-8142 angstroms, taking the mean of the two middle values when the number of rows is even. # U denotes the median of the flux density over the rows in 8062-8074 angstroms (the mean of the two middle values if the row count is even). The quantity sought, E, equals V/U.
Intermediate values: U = 3.25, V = 3.07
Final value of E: 0.95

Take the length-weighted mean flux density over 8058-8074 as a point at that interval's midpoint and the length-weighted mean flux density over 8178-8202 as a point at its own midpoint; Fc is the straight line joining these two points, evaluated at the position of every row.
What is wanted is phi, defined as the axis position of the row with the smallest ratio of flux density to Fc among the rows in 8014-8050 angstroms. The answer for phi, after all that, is 8028.0 angstroms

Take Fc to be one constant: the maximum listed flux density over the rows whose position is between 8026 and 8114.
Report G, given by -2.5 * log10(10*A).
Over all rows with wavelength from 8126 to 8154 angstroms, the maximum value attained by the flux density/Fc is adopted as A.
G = -2.48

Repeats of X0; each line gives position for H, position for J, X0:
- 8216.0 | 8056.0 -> 0.3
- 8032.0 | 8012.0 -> -0.1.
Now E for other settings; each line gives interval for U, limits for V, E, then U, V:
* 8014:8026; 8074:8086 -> 0.95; 3.42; 3.26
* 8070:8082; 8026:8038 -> 0.97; 3.26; 3.17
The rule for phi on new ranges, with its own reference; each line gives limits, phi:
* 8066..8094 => 8072.0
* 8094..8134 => 8132.0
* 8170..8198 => 8192.0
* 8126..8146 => 8132.0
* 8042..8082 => 8072.0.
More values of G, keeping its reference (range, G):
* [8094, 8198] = -2.49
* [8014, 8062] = -2.52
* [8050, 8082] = -2.50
